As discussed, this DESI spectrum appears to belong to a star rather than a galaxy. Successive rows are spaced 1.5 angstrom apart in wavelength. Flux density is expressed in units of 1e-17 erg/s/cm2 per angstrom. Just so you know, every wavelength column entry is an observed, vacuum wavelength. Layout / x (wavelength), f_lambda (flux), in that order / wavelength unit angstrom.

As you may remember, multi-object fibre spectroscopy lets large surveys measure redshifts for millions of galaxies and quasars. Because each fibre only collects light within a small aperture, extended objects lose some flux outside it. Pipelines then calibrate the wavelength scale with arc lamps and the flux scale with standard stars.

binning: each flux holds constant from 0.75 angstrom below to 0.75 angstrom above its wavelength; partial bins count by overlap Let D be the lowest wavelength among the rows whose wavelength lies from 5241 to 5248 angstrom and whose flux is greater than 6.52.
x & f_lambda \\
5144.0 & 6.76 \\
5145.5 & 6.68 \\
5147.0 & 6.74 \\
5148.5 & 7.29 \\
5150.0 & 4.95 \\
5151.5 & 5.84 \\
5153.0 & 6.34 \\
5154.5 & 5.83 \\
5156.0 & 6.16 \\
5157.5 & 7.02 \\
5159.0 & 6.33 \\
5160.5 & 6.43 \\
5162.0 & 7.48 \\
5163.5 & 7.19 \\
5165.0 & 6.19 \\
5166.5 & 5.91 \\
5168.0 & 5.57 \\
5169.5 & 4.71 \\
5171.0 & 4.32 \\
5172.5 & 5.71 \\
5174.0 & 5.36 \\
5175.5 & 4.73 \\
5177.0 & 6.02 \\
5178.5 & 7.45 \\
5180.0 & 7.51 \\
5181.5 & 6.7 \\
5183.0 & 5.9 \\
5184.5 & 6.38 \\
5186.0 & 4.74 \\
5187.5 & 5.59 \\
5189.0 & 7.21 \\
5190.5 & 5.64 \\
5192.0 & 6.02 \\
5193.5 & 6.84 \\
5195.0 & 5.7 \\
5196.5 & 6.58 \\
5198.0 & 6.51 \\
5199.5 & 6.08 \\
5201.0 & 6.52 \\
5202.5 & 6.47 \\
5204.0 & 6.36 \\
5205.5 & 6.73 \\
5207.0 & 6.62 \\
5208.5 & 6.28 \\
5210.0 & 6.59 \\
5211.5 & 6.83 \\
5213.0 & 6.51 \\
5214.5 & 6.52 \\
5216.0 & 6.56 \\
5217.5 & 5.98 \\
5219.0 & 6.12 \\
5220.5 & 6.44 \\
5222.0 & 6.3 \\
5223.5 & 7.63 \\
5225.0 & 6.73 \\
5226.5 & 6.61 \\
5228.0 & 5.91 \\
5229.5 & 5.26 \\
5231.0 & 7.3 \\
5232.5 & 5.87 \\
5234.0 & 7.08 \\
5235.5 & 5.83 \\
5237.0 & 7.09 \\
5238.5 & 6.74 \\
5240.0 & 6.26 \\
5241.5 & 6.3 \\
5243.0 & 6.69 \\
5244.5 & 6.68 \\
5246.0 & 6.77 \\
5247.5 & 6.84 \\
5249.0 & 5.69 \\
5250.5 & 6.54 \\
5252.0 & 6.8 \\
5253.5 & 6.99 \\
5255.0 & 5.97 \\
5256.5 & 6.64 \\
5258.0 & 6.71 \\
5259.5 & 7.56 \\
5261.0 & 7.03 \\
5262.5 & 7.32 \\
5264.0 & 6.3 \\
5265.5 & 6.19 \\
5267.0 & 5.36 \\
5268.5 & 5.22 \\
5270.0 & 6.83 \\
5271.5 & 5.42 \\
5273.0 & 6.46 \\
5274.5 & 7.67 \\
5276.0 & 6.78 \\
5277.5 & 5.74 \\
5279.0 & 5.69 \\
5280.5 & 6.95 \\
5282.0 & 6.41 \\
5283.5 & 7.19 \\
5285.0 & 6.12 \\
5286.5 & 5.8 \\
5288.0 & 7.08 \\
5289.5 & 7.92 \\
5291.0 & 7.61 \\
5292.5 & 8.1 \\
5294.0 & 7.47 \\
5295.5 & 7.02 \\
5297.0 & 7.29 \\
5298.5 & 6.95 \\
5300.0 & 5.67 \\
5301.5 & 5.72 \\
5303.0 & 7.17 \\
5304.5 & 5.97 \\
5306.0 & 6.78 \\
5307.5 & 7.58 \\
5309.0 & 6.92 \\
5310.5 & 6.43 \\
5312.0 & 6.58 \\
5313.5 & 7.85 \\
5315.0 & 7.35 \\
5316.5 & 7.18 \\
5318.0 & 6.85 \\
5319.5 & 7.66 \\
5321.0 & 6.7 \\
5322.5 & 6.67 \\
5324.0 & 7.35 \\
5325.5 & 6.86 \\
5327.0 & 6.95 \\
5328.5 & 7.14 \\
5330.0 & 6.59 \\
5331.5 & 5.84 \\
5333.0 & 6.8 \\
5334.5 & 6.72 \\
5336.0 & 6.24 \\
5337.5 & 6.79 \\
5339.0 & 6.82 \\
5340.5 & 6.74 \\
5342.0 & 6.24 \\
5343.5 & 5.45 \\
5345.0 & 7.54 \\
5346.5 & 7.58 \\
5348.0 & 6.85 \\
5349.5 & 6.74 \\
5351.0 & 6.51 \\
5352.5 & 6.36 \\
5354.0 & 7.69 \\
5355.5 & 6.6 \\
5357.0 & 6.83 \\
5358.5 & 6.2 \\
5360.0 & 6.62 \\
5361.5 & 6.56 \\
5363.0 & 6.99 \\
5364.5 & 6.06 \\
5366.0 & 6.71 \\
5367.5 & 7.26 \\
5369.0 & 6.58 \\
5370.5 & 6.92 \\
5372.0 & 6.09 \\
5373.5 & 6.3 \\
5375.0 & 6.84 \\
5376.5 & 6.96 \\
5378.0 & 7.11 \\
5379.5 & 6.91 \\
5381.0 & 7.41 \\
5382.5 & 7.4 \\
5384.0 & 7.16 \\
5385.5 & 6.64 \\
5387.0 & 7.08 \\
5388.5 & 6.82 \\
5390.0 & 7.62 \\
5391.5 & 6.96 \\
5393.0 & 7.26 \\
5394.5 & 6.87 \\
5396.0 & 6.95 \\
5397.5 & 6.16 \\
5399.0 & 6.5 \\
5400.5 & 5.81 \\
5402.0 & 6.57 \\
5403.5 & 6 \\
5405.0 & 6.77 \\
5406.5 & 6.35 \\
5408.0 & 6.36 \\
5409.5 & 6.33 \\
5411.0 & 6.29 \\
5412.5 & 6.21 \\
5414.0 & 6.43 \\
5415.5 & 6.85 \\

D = 5243.0 angstrom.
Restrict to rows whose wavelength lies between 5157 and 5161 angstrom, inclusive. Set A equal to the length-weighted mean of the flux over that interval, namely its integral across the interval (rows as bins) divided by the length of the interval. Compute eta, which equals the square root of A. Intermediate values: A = 6.6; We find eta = 2.56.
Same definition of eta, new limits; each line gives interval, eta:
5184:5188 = 2.35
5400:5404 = 2.48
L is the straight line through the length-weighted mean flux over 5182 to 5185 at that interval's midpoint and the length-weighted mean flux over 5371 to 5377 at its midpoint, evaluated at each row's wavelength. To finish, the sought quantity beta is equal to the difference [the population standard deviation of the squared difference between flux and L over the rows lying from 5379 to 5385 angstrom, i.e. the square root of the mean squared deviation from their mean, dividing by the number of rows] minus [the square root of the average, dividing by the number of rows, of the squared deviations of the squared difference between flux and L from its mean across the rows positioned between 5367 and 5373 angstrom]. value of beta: 0.1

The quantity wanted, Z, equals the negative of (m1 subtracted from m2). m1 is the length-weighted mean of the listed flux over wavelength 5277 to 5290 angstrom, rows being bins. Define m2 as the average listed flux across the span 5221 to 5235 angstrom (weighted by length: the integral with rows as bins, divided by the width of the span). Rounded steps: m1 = 6.5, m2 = 6.51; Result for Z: 0.0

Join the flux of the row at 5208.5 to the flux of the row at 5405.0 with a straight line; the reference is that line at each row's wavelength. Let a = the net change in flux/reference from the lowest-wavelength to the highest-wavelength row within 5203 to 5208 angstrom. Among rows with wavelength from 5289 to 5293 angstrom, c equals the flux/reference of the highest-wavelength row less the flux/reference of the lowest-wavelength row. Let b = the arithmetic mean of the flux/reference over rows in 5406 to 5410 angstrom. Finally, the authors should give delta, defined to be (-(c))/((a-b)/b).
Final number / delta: 0.03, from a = 0.04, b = 0.94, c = 0.03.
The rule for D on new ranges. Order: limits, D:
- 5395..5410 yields 5396.0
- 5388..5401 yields 5388.5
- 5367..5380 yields 5367.5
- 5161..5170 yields 5162.0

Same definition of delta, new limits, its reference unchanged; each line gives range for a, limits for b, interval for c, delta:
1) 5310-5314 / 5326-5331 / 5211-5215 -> -0.06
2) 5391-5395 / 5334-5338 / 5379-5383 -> 0.07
